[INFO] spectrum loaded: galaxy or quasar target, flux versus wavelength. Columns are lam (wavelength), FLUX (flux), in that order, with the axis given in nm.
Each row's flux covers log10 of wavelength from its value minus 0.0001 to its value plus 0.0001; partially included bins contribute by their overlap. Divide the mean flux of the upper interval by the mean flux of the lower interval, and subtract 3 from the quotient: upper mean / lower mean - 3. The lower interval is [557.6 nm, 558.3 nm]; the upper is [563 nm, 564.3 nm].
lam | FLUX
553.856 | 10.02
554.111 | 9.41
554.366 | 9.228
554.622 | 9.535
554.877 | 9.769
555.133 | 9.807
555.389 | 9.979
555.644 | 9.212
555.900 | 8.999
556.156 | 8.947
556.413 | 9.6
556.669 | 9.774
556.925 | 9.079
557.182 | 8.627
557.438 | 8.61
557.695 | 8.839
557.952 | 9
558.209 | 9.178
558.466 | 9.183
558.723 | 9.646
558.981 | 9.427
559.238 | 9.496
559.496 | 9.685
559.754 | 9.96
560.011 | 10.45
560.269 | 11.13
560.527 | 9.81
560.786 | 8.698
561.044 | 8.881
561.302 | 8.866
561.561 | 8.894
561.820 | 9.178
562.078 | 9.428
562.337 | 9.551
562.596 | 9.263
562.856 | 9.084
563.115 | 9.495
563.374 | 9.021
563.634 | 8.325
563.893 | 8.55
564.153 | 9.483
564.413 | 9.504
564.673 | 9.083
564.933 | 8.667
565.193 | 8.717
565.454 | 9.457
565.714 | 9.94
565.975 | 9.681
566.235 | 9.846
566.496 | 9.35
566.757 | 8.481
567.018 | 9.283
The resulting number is -2.00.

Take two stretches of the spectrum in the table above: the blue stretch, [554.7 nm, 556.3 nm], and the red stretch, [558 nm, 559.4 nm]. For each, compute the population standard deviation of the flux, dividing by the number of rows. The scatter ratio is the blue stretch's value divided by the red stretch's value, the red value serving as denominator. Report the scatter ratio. 2.3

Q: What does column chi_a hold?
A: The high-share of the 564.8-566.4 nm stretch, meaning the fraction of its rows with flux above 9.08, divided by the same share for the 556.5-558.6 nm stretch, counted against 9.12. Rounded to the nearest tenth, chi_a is 1.8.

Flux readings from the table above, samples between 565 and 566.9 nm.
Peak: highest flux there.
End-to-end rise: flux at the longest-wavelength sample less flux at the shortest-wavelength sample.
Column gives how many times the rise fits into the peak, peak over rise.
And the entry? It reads -42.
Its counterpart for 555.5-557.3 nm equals -17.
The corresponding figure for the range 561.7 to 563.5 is -61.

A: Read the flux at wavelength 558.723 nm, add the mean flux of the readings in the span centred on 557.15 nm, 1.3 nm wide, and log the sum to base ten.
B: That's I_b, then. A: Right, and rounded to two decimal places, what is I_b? 1.27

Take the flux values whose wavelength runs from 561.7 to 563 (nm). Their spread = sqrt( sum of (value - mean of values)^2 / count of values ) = 0.17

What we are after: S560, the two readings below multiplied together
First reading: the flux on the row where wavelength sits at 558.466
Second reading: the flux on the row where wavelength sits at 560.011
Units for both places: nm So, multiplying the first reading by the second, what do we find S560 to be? 96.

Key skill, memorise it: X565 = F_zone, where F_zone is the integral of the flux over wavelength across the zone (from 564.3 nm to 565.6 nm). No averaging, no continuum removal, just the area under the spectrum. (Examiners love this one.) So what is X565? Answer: 11.8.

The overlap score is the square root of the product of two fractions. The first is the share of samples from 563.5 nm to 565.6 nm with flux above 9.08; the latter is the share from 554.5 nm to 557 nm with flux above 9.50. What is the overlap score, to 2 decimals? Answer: 0.55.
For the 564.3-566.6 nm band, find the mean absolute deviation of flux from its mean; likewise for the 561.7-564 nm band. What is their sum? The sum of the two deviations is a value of 0.68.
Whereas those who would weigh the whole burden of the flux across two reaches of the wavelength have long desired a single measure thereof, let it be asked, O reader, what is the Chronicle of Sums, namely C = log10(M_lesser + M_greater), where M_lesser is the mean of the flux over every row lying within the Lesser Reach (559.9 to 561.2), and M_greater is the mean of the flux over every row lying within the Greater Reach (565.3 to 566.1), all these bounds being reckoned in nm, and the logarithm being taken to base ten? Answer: 1.29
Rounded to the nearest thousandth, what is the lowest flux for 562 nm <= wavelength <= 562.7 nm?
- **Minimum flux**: 9.263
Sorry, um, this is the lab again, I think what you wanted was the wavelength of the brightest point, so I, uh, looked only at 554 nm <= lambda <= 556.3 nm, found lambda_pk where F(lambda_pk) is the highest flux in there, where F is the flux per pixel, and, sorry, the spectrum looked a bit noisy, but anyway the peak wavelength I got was 555.389 nm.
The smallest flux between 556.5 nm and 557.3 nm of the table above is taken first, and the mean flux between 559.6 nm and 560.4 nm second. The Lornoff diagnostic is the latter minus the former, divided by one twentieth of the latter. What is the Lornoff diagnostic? 3.6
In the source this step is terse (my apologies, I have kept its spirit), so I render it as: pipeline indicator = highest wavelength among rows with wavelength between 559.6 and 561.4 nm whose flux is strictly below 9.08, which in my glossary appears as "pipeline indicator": 561.302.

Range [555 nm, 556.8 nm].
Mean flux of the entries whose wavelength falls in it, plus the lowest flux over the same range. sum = 18.4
